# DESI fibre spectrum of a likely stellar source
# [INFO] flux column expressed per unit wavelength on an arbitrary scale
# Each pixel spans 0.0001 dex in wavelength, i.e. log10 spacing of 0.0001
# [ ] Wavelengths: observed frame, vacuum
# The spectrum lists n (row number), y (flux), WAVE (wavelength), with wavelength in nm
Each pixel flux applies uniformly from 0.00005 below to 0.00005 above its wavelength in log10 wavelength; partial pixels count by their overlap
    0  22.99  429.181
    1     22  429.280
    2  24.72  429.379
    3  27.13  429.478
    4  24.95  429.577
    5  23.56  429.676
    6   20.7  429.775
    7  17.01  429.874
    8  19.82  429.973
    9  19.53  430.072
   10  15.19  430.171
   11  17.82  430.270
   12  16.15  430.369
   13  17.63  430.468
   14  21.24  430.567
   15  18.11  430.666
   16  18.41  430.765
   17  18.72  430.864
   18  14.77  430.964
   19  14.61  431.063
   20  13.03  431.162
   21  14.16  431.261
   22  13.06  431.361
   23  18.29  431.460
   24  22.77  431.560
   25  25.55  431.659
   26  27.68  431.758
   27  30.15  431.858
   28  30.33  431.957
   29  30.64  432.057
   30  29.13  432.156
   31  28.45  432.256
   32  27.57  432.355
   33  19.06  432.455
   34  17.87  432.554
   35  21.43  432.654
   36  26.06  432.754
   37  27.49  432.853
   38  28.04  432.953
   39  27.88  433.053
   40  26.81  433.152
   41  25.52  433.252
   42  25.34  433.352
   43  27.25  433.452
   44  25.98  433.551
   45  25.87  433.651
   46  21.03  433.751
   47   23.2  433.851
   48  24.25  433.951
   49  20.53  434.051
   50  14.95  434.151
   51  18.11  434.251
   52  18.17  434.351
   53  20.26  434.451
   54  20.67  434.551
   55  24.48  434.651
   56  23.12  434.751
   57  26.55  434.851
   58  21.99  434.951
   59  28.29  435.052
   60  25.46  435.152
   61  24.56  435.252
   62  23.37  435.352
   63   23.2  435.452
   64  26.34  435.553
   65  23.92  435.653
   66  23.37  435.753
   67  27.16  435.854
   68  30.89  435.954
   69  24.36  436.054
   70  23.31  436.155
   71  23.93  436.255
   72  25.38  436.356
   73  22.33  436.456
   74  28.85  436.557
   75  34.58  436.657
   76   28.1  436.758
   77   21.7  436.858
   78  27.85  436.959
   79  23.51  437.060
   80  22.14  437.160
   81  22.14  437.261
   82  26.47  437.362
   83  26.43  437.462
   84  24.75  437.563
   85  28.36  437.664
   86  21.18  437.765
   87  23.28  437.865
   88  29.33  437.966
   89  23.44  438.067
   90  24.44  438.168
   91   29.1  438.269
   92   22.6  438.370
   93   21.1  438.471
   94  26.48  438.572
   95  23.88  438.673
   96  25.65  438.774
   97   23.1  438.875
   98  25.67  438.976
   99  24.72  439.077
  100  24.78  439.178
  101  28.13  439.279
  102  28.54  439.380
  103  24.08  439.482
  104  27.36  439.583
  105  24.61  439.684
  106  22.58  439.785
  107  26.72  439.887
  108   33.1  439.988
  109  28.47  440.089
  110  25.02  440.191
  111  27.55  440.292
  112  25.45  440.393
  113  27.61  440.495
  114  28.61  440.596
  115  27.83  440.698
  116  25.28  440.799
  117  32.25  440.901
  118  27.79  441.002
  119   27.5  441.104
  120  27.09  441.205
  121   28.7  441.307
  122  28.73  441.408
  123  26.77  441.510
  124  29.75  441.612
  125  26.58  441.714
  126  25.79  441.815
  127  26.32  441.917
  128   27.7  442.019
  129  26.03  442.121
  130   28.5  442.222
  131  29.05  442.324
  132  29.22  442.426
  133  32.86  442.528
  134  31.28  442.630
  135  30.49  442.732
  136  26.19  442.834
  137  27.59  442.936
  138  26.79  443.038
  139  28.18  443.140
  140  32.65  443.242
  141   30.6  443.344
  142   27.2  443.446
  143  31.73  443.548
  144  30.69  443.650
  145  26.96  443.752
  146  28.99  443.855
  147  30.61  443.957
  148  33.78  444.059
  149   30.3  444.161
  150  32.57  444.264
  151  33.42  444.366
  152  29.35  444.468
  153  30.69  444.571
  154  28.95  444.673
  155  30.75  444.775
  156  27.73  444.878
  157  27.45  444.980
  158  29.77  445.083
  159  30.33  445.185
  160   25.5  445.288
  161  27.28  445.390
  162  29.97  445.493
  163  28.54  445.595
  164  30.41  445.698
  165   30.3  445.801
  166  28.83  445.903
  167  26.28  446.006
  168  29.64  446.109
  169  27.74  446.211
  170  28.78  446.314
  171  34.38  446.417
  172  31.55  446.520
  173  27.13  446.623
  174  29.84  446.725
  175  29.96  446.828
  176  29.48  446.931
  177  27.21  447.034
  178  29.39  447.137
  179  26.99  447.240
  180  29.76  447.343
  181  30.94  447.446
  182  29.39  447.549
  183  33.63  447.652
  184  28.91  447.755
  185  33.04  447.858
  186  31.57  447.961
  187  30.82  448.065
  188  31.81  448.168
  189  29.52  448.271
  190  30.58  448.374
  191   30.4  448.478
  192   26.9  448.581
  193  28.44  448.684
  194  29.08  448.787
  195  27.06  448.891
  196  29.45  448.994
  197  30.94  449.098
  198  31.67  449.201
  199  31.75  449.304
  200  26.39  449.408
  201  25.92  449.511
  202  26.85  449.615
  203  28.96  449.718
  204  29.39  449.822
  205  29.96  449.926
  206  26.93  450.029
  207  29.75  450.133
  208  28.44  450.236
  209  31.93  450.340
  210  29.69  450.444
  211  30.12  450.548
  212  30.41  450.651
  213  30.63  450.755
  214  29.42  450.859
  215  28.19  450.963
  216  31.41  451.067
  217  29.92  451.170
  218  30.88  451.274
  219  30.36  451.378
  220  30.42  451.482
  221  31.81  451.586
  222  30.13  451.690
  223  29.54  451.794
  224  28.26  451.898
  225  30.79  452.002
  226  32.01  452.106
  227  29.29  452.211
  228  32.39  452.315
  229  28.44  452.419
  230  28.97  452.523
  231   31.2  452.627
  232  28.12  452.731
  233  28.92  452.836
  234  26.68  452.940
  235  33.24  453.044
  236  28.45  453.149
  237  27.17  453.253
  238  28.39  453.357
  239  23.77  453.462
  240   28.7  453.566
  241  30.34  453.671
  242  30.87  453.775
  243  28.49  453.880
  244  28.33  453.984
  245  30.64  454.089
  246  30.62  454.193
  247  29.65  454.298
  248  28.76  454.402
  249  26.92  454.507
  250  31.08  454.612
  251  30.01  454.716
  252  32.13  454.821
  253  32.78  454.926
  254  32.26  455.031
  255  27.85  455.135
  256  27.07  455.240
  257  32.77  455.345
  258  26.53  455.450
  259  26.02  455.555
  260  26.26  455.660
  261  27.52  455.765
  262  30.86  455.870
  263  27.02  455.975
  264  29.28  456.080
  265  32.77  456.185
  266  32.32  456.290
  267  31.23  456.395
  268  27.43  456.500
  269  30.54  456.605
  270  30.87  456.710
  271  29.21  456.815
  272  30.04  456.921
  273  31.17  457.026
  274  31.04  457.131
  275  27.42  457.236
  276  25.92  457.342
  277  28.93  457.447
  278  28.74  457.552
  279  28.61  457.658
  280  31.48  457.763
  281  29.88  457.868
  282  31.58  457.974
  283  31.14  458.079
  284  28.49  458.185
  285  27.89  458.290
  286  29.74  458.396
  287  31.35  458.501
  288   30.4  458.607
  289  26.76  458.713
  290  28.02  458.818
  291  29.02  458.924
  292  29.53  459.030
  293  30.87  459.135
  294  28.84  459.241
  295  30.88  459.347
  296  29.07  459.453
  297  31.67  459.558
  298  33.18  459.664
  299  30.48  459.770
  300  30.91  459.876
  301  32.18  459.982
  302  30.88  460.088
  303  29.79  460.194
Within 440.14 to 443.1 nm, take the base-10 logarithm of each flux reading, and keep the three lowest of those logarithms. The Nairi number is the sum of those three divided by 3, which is 1.40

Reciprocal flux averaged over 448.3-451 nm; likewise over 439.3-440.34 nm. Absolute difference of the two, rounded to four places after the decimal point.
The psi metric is 0.0033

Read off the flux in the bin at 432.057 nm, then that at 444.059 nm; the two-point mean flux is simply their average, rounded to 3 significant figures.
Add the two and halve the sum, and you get 32.2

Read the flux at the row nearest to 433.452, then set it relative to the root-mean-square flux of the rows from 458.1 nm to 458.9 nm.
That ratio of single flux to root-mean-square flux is 0.94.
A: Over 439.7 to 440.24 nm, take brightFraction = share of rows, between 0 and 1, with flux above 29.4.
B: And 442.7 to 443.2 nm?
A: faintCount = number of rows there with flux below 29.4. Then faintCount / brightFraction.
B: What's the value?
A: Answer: 20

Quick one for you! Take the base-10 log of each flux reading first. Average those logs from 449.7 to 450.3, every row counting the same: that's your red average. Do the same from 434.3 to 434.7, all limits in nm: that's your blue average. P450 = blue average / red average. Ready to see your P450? 0.90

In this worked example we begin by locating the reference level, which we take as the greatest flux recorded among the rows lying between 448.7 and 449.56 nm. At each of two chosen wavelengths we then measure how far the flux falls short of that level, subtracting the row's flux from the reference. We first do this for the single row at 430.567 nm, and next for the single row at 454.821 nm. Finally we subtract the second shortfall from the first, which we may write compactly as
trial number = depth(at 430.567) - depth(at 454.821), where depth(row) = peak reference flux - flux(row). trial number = 11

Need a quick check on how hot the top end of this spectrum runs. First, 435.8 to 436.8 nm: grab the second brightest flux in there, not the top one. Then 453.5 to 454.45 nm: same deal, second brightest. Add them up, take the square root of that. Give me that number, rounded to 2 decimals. 7.84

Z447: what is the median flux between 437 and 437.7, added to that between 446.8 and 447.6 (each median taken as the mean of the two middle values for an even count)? 54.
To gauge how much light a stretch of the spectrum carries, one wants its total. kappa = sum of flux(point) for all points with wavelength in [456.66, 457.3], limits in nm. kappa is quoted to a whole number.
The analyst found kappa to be 180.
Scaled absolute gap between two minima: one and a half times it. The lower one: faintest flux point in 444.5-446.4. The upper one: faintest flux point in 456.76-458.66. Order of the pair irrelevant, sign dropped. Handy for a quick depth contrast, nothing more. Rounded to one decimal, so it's 0.6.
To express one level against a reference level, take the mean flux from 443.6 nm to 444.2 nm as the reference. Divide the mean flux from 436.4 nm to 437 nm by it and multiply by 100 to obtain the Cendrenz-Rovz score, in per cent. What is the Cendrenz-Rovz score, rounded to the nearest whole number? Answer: 90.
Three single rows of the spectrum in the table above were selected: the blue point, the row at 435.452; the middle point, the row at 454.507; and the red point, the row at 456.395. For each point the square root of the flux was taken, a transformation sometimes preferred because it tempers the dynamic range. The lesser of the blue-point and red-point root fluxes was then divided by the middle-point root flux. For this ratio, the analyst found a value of 0.93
